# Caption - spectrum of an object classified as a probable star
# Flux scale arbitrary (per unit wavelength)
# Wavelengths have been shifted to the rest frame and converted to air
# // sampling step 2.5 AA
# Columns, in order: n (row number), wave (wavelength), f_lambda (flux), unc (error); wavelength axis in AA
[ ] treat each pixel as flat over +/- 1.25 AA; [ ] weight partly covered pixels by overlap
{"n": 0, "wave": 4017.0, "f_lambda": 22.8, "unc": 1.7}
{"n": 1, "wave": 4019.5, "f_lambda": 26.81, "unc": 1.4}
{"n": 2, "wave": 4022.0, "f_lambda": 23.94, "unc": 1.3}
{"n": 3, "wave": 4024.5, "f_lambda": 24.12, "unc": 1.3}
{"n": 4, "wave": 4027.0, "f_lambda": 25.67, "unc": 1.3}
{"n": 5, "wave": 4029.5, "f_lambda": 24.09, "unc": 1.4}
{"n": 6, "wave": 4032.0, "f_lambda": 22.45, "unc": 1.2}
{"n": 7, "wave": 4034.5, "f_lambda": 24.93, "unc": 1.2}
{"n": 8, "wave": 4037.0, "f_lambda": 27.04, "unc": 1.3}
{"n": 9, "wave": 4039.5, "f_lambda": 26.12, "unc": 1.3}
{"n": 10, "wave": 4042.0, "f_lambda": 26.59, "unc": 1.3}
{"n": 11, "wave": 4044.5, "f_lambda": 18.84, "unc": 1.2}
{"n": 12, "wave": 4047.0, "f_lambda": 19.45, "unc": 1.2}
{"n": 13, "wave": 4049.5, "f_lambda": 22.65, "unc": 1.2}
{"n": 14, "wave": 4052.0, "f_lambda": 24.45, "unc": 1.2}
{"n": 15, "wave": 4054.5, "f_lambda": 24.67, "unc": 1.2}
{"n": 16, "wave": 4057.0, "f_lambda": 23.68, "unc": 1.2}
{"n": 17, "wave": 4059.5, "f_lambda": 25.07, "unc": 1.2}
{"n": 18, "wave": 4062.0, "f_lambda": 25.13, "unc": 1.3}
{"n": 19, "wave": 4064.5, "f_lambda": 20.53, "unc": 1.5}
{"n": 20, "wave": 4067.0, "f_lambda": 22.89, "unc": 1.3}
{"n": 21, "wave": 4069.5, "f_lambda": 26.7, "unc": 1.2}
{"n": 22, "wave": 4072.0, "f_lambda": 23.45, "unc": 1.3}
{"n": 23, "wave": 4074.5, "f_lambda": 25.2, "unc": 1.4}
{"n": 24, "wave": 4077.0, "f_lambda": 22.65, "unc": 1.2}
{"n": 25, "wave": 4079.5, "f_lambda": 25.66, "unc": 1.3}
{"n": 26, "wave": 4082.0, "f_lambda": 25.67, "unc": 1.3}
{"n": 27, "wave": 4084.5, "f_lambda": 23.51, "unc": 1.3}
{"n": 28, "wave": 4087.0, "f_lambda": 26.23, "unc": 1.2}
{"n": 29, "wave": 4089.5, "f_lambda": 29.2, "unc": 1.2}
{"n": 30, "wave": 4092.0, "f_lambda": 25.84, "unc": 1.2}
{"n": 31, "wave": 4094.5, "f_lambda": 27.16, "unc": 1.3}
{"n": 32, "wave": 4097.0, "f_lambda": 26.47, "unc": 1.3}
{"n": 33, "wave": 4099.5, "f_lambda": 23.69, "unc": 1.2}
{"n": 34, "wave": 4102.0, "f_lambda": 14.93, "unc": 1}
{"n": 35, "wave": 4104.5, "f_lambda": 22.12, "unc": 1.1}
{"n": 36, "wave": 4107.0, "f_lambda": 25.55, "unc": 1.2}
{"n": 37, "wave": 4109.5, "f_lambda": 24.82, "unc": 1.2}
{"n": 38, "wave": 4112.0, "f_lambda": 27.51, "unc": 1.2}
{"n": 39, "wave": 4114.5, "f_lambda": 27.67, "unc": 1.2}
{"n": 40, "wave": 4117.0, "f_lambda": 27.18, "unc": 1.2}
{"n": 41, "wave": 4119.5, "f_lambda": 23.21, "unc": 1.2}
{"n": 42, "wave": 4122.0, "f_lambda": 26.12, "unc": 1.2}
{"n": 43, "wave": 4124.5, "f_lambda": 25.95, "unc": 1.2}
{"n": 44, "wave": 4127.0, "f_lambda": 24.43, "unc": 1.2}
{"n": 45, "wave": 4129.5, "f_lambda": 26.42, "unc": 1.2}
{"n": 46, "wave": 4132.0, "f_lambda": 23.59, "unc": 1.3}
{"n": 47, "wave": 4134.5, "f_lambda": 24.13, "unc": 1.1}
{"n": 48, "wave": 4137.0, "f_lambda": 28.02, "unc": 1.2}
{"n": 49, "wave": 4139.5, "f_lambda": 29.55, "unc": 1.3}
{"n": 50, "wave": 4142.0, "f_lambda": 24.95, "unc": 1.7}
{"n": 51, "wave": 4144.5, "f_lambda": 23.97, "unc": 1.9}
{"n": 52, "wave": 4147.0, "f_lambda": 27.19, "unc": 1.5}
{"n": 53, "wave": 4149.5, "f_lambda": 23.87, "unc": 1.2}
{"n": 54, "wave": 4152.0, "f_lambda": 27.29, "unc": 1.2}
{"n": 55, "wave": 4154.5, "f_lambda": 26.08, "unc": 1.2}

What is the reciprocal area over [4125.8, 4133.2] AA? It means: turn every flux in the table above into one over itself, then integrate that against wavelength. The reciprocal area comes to 0.30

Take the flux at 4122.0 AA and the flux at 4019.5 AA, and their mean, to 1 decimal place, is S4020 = 26.5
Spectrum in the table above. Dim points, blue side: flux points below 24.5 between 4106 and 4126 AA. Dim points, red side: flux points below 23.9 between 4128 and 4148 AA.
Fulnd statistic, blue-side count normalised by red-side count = 1.00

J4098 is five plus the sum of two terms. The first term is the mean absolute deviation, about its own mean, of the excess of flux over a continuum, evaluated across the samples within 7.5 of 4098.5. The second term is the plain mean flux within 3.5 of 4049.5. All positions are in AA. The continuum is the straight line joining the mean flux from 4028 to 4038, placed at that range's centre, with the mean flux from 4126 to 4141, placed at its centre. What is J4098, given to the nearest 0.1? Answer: 30.5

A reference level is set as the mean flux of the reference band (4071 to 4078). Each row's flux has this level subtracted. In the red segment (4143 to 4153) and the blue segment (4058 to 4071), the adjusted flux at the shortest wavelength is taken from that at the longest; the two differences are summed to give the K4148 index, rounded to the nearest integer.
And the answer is 5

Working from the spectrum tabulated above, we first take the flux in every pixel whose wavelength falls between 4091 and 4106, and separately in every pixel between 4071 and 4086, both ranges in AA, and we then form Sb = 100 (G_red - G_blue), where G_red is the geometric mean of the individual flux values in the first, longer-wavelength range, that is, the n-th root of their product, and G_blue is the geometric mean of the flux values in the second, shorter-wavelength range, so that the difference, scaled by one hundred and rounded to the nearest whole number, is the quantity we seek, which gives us -140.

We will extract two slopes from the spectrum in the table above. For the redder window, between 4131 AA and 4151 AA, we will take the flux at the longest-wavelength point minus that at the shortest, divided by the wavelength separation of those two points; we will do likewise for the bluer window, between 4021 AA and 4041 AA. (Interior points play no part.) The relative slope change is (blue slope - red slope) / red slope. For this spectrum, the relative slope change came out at 6.79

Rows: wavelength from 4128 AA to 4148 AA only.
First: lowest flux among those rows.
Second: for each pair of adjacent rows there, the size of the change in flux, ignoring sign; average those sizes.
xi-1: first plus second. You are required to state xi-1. 26.1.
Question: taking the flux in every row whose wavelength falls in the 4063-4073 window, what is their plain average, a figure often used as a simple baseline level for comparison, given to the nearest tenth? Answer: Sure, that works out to 23.4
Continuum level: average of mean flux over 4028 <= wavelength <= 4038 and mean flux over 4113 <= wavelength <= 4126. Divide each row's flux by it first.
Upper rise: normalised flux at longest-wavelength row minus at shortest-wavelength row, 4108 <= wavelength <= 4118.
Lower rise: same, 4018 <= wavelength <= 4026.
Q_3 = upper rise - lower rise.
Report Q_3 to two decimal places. 0.20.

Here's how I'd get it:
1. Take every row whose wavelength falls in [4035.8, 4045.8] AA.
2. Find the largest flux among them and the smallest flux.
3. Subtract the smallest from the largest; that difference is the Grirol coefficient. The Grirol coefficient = 8.2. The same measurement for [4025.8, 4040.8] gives 4.6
